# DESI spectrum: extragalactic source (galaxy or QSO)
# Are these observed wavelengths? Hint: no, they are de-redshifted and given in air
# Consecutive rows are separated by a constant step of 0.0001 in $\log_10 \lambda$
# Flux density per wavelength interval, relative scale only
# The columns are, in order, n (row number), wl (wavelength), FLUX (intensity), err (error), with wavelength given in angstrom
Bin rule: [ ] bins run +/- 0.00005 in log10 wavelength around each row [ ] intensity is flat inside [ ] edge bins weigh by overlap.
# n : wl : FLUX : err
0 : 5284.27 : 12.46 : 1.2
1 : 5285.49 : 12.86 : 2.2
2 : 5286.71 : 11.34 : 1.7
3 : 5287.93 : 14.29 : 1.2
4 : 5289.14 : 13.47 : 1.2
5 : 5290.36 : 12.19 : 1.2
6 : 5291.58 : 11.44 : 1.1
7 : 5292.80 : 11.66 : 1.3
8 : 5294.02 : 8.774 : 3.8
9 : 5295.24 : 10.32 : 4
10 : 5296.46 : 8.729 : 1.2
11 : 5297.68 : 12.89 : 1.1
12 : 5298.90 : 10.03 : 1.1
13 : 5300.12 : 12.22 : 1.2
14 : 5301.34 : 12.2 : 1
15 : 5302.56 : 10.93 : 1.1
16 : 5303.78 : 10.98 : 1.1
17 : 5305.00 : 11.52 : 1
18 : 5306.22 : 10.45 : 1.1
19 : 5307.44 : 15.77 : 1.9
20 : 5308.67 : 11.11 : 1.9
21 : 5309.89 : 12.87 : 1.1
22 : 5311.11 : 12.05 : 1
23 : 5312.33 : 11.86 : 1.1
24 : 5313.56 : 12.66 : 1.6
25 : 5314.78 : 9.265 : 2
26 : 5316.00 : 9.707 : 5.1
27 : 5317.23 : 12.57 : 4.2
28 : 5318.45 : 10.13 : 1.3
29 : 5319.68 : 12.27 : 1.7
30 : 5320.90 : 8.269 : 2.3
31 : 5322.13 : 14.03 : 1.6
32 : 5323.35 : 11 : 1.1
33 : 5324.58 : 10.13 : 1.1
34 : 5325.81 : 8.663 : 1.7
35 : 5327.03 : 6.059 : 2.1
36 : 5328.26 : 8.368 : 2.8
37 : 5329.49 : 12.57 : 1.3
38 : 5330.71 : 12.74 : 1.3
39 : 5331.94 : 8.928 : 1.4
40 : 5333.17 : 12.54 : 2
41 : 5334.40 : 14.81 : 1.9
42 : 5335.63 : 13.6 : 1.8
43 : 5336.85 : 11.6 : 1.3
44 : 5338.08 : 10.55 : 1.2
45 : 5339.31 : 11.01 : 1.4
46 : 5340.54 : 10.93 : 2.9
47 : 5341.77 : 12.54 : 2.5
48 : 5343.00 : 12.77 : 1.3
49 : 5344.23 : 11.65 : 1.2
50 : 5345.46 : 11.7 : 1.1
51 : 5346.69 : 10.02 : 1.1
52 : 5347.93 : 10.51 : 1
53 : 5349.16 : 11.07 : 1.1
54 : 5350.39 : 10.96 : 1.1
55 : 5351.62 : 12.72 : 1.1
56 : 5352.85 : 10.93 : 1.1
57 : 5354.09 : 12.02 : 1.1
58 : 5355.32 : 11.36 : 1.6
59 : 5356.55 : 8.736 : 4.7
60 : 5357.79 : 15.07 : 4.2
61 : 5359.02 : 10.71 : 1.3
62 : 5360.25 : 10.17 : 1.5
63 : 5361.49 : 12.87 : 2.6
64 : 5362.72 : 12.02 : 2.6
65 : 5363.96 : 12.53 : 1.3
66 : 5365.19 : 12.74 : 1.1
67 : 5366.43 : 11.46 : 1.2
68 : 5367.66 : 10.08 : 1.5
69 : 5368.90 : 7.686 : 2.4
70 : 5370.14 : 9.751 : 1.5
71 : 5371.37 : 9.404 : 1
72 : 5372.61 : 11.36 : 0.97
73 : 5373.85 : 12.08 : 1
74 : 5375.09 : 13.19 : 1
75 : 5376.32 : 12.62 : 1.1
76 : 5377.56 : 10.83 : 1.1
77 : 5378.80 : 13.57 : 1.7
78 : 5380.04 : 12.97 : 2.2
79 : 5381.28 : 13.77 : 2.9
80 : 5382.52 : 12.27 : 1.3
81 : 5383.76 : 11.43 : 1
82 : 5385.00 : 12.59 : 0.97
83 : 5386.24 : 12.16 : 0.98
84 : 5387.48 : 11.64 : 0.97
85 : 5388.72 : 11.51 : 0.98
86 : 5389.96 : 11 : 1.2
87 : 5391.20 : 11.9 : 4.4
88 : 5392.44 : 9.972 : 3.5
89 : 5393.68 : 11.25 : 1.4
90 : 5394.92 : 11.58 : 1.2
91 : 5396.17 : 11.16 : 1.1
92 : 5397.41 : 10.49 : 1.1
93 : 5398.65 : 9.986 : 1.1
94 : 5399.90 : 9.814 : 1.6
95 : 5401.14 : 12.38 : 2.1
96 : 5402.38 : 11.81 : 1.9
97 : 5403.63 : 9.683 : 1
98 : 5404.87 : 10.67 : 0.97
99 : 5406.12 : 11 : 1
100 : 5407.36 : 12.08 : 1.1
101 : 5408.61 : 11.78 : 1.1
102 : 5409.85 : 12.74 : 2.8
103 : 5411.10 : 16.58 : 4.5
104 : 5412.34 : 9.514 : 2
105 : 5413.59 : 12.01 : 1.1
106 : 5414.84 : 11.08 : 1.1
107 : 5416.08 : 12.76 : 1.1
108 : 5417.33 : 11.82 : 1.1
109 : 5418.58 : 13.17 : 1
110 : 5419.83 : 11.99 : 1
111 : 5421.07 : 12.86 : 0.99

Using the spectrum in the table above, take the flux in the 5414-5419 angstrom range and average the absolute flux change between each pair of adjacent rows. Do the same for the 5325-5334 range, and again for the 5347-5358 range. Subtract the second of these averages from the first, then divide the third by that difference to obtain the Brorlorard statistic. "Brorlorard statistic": -1.3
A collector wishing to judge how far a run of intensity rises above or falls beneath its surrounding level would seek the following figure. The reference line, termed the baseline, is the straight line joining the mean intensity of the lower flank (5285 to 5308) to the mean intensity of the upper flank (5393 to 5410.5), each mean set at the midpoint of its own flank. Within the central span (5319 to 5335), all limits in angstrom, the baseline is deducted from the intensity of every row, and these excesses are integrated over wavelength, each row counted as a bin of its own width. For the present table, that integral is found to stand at -12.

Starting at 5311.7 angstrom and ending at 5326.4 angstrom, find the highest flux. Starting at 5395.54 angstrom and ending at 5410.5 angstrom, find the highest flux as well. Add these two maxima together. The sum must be 26.8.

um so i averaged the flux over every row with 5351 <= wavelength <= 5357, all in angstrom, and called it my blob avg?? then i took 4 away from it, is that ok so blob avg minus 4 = 7.2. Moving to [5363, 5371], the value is 6.7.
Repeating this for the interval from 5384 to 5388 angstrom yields 8.1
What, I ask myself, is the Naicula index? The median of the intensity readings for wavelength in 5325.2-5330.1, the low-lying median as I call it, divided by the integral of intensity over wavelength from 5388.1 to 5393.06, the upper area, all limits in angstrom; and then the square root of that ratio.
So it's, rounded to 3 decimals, 0.393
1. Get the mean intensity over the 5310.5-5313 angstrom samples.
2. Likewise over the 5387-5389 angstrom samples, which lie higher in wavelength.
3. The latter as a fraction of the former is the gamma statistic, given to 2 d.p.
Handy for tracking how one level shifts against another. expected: 0.97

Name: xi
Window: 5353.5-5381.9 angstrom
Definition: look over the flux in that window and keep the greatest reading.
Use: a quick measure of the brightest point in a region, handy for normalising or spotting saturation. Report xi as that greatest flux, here 15.07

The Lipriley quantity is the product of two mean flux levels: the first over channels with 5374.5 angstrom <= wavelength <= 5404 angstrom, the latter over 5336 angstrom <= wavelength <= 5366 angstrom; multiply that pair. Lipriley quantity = 135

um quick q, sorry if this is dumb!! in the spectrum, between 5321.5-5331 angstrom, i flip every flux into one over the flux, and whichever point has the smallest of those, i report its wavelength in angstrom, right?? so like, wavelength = 5322.13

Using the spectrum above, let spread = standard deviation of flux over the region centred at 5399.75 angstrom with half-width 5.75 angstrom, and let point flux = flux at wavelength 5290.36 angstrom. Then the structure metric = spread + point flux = 13.1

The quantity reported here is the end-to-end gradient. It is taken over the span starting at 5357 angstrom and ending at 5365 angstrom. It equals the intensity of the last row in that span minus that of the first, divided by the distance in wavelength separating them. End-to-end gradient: -0.41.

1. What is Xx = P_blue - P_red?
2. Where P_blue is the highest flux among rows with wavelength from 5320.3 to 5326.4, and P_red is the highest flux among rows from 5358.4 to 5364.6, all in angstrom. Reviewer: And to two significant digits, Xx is 1.2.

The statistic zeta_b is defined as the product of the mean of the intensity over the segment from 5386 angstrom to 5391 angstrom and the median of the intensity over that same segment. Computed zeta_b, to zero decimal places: 134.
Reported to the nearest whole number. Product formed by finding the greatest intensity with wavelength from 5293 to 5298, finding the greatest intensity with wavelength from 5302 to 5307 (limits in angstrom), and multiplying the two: 148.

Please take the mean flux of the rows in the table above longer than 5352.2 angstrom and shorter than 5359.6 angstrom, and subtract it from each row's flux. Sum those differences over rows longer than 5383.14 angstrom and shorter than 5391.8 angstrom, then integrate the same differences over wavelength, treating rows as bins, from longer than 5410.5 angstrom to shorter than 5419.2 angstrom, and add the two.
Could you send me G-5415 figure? 10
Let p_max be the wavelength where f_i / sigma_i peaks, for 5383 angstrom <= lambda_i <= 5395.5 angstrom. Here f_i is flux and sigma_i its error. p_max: 5385.00 angstrom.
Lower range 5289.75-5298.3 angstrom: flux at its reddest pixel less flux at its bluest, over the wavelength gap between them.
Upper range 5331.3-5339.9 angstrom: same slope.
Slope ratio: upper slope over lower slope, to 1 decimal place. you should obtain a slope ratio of 3.0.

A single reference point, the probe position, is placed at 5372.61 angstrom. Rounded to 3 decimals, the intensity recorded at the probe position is 11.360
